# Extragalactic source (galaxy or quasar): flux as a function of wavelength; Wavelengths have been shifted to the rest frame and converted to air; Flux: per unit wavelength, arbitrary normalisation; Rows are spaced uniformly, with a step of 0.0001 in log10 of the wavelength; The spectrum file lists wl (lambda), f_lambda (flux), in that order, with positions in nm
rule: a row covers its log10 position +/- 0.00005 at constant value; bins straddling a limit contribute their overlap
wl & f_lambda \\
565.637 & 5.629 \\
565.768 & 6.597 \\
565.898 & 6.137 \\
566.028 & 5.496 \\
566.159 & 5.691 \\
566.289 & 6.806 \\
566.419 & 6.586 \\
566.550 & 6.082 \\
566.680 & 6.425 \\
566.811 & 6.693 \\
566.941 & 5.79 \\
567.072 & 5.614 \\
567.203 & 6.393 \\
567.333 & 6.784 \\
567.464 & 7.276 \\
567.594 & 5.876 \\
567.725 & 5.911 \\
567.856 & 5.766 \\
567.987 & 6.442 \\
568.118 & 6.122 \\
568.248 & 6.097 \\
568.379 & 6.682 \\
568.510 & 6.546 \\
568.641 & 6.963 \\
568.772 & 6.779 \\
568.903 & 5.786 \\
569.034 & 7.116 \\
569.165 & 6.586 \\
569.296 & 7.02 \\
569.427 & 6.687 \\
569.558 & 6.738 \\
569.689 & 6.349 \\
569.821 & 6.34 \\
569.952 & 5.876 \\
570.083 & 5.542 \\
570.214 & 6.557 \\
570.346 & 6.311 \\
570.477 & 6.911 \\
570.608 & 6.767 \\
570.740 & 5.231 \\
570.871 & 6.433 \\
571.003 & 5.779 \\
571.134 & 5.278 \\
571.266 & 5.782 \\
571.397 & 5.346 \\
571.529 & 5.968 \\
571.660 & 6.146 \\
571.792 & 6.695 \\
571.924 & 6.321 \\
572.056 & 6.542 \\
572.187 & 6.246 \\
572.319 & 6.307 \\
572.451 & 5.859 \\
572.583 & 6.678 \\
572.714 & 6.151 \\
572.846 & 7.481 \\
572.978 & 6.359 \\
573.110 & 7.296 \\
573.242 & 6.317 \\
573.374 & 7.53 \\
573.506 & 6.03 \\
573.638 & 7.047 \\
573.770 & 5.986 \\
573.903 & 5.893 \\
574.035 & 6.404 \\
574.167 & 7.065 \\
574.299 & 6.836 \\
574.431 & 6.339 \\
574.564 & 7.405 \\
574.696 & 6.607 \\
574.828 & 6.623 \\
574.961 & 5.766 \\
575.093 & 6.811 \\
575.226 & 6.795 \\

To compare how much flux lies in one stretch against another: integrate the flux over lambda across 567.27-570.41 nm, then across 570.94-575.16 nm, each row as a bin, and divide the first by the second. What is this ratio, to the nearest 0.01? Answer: 0.75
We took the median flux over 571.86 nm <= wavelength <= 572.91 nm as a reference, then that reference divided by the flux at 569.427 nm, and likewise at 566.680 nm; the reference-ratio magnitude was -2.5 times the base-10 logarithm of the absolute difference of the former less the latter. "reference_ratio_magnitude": 3.54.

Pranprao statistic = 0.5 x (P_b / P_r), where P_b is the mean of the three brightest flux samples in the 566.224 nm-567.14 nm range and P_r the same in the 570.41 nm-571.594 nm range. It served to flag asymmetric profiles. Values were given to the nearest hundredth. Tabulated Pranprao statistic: 0.50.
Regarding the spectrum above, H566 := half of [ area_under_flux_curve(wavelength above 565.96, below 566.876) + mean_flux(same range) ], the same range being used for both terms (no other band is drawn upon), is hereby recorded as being 6.0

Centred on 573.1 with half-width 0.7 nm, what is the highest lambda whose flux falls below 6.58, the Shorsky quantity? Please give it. 573.770 nm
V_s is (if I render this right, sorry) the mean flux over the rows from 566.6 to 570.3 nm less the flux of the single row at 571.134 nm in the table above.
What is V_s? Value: 1.1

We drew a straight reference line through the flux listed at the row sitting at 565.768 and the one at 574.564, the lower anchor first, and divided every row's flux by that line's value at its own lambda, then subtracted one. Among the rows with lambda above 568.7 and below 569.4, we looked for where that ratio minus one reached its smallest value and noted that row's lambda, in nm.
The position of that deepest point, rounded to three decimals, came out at 568.903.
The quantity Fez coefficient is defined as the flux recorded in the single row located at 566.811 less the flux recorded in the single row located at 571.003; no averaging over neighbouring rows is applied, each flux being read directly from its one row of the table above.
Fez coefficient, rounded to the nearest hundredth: 0.91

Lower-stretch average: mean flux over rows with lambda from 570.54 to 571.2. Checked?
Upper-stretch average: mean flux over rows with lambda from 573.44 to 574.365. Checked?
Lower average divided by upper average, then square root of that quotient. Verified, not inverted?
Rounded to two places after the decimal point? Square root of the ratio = 0.96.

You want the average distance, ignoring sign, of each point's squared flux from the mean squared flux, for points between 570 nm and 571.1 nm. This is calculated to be 6.1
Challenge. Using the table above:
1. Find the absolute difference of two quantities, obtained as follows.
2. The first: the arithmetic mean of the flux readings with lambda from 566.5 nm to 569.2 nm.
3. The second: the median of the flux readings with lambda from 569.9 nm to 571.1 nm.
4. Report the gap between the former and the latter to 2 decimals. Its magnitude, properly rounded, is 0.06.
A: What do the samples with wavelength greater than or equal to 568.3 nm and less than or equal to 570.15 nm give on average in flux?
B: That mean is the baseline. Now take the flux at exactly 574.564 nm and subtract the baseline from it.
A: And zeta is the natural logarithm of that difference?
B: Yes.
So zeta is -0.1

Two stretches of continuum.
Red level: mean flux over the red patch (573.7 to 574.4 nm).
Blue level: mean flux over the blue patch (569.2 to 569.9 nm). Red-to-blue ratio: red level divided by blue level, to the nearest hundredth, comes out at 0.97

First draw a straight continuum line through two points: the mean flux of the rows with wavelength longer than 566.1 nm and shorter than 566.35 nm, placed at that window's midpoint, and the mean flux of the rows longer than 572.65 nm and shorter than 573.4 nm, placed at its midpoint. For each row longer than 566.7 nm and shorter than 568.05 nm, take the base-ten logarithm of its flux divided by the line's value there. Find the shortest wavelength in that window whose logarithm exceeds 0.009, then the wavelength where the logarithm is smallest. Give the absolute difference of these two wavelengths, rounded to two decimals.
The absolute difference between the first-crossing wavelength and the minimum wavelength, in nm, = 0.26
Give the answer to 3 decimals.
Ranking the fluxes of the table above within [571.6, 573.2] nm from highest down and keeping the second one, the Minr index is 7.296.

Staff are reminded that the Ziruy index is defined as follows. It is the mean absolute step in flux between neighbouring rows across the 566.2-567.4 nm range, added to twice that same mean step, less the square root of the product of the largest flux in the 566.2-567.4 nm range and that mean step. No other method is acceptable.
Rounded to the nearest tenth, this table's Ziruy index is -0.4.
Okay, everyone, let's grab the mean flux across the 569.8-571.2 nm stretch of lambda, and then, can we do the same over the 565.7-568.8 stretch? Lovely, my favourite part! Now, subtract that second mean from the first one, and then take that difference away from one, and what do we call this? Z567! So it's 1.22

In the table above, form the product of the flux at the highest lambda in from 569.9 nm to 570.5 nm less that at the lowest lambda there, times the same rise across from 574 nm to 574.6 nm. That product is 1.0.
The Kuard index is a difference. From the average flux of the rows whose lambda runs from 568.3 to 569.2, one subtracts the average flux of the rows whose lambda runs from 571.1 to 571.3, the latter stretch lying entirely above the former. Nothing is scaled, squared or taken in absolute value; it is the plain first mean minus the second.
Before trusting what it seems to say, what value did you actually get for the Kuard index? 1.11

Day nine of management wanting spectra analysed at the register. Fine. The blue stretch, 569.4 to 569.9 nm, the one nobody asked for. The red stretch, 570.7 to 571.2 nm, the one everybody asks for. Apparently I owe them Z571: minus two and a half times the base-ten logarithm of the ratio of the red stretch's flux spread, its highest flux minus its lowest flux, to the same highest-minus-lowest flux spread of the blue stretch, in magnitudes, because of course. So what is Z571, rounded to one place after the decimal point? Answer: -1.2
